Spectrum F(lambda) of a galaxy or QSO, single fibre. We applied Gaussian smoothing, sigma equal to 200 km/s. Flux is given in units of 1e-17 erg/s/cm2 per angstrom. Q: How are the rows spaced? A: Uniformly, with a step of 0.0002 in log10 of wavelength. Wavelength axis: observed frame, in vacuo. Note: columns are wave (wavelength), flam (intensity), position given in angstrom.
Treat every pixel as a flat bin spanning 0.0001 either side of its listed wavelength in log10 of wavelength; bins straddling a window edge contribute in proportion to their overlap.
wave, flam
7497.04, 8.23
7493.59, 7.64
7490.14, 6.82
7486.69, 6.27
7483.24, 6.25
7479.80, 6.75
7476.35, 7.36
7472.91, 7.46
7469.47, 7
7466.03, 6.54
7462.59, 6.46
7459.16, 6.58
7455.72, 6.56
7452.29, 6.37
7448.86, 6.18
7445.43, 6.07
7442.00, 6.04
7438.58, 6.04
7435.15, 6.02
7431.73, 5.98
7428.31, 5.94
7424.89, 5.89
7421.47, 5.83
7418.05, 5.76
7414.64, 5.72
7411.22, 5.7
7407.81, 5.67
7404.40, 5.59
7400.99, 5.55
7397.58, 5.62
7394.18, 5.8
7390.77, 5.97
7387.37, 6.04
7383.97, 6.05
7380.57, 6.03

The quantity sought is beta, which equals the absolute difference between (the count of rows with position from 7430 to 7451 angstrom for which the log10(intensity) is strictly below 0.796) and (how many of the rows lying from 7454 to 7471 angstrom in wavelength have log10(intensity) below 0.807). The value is 6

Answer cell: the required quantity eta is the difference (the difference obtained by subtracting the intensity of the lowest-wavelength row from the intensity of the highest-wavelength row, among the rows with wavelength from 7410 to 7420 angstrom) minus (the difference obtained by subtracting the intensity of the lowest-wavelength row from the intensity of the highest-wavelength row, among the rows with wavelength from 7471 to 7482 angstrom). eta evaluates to 0.8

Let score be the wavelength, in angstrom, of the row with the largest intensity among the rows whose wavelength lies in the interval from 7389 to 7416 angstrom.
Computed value 7390.77 angstrom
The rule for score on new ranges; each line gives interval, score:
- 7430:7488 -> 7472.91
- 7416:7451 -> 7448.86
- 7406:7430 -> 7428.31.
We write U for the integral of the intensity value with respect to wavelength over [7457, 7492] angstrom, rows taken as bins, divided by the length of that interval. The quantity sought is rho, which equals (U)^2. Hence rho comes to 46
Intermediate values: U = 6.75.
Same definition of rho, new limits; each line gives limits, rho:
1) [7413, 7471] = 38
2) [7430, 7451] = 37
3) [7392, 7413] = 32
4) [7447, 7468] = 42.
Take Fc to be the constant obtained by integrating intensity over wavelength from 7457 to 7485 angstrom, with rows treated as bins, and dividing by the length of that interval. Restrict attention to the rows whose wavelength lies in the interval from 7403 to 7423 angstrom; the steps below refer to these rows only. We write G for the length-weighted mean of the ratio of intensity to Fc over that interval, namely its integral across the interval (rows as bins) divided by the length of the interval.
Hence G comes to 0.841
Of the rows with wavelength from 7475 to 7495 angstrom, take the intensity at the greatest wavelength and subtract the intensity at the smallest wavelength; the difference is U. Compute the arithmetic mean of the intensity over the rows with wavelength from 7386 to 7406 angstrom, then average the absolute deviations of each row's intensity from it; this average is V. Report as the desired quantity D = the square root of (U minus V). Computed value 0.32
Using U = 0.28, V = 0.175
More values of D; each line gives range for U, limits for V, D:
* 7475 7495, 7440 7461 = 0.28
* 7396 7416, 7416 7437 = 0.15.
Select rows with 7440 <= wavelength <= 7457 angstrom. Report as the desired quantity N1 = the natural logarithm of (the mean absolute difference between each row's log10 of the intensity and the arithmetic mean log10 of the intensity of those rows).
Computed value -4.4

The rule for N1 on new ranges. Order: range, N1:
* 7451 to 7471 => -4.7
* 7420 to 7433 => -5.6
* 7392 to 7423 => -5.1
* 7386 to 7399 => -4.5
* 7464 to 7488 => -3.7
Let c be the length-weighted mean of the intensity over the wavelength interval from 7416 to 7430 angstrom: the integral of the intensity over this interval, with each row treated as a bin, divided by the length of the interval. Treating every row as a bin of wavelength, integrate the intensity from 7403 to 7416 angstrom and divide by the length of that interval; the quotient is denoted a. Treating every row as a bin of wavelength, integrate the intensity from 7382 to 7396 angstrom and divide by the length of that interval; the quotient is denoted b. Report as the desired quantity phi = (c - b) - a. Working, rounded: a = 5.67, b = 6.0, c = 5.9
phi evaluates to -5.8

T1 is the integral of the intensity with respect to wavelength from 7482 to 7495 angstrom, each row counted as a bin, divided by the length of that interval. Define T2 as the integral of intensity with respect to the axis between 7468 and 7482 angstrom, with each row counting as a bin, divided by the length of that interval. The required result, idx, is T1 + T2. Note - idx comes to 13.9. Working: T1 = 6.7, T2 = 7.1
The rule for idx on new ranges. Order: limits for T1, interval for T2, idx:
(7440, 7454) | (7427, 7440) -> 12.2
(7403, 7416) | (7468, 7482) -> 12.8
